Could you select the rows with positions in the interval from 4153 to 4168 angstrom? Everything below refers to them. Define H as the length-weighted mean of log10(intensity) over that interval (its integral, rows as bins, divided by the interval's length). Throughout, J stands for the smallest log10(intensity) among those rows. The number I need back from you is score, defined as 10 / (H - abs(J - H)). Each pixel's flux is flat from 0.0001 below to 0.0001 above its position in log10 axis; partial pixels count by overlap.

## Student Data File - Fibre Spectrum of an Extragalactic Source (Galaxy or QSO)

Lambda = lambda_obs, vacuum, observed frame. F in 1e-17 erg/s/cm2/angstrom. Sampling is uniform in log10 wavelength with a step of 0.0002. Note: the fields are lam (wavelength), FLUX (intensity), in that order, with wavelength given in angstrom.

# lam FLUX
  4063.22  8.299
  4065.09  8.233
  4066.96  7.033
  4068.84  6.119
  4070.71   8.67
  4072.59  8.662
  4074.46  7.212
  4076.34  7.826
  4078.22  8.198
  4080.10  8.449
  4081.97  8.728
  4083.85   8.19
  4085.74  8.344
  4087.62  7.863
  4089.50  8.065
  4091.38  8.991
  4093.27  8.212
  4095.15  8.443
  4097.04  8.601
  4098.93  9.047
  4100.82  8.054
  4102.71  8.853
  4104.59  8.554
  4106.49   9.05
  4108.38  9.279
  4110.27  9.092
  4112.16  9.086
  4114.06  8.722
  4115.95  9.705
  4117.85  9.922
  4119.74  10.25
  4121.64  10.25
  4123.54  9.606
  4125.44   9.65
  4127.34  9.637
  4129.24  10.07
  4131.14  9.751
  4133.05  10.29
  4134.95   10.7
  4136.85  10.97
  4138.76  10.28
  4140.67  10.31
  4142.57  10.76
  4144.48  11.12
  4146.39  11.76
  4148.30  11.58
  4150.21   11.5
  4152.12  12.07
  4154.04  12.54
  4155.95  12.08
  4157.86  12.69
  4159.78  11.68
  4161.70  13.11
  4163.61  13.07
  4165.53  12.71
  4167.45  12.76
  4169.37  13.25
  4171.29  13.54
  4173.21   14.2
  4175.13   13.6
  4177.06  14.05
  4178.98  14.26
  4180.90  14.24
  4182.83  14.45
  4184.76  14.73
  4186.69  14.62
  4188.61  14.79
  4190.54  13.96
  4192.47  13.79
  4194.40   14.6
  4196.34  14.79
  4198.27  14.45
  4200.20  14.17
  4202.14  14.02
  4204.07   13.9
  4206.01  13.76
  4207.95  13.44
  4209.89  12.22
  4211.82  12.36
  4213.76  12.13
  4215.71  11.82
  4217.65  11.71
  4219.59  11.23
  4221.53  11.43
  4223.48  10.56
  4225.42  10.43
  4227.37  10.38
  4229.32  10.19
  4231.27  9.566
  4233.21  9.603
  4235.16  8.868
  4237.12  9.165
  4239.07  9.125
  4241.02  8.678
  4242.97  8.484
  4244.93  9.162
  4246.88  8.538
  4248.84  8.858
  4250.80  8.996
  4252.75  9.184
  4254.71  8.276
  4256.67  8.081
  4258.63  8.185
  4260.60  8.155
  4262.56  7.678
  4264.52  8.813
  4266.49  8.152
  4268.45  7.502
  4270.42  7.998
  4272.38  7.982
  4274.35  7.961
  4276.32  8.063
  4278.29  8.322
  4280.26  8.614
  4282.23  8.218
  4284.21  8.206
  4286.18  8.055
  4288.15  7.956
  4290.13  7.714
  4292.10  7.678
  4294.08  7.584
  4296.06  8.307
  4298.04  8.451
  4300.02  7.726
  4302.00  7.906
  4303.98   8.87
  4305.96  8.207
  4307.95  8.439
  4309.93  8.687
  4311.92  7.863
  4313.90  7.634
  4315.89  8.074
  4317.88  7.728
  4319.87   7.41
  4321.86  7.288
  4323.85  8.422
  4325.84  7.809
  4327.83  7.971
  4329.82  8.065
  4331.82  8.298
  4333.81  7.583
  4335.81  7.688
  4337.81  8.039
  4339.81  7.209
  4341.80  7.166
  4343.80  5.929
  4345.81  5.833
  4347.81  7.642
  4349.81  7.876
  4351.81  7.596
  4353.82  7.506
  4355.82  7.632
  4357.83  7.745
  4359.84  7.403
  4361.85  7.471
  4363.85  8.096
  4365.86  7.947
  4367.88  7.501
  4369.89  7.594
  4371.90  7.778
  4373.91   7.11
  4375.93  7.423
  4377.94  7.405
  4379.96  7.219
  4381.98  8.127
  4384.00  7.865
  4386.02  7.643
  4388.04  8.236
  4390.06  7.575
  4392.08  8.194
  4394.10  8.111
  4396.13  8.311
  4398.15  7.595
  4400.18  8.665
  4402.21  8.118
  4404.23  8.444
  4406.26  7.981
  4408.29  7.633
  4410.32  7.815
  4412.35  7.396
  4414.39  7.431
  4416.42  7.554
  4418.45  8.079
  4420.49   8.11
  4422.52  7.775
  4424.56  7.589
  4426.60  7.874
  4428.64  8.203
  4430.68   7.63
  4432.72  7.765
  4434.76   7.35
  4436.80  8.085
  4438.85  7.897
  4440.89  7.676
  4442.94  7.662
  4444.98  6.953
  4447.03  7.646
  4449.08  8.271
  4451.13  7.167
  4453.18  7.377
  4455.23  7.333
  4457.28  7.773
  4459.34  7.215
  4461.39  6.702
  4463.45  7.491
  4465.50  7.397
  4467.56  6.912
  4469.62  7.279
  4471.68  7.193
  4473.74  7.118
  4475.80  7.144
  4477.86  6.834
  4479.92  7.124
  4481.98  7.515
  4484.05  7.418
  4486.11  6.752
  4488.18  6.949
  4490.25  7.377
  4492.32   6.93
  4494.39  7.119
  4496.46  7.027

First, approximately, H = 1.10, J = 1.07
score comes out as 9.4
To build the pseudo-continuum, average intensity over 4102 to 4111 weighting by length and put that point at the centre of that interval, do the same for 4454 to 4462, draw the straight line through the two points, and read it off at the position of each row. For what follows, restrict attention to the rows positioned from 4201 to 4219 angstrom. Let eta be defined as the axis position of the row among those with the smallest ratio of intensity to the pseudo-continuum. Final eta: 4217.65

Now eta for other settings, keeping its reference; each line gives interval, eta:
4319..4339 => 4321.86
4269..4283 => 4274.35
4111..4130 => 4114.06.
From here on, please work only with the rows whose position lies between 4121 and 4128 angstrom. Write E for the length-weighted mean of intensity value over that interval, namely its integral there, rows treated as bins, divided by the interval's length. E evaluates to 9.8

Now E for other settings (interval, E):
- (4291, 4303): 7.9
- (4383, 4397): 8.0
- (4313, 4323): 7.6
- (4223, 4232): 10.2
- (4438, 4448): 7.6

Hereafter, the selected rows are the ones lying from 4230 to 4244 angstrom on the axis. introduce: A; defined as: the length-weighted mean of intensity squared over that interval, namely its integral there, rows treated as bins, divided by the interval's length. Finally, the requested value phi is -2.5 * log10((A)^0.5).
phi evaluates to -2.4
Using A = 83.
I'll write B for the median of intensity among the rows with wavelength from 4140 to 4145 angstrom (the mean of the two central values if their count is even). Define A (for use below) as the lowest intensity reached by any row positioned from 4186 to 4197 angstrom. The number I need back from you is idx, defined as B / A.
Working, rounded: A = 13.79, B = 11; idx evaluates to 0.78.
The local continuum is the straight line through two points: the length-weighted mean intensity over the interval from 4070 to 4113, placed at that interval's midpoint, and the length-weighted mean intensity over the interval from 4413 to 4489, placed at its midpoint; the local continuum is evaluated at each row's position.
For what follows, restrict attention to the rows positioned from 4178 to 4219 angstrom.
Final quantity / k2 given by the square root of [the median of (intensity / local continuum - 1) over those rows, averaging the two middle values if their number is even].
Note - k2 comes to 0.84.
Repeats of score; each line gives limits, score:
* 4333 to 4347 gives 13.1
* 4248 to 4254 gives 10.6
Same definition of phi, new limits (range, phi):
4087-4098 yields -2.3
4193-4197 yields -2.9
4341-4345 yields -2.0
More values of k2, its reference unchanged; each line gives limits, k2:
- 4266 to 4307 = 0.11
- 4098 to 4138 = 0.38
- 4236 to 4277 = 0.18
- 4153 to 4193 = 0.80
